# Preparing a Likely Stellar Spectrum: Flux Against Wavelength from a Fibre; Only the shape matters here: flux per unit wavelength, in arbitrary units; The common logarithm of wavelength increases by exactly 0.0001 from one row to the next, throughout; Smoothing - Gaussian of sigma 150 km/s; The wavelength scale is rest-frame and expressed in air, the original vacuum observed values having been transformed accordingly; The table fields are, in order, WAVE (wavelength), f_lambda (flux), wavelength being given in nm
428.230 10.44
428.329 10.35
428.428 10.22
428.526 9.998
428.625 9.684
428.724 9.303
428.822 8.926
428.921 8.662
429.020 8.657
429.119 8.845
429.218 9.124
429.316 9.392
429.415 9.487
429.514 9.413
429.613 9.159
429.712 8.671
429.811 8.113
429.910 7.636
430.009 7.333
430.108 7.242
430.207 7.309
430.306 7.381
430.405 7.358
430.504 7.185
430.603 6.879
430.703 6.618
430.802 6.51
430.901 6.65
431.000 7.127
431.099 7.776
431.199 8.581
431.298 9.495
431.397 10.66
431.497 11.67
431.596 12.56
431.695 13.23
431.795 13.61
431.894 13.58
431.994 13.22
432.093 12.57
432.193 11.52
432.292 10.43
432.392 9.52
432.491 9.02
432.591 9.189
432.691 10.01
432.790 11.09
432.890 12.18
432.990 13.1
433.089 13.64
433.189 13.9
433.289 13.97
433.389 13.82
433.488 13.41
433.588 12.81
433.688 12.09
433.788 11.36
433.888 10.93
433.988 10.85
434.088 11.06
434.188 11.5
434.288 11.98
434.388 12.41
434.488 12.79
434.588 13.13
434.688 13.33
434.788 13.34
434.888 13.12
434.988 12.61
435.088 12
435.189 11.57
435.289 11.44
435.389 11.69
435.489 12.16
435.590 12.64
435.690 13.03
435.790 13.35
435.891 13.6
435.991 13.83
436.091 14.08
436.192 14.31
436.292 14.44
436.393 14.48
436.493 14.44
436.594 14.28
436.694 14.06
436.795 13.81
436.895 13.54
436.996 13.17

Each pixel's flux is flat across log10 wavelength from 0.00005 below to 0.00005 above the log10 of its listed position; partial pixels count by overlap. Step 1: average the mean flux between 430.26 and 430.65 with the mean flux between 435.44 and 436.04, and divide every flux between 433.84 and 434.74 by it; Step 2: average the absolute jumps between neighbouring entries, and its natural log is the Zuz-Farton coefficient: -3.46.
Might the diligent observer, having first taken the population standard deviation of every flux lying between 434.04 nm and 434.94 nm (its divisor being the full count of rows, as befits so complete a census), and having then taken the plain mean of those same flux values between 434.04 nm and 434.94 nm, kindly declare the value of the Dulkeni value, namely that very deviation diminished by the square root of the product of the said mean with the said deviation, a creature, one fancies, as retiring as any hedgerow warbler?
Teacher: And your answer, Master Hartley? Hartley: -2.4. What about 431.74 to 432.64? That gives -2.7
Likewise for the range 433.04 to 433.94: -2.7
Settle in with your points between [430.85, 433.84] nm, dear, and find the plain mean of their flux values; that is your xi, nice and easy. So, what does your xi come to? 11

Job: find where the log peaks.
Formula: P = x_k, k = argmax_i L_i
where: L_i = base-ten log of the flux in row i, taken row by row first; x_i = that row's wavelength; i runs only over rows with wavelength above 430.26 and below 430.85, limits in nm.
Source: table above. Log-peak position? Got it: 430.306 nm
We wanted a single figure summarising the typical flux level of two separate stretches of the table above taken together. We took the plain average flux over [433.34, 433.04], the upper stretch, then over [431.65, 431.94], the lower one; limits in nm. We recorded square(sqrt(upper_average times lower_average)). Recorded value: 186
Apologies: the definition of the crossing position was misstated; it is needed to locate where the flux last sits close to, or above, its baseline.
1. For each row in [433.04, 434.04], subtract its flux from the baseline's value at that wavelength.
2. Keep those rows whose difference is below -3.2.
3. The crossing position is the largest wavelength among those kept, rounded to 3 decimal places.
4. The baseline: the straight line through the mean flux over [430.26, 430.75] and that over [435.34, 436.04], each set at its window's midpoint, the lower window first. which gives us 433.389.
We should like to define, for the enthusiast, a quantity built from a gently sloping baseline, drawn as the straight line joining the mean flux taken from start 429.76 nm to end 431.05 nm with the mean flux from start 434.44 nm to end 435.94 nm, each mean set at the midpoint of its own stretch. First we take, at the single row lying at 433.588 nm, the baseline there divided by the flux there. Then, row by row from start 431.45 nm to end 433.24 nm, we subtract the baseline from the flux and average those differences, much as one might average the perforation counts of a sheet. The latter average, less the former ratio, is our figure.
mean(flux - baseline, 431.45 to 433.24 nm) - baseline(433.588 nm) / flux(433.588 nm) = 1.6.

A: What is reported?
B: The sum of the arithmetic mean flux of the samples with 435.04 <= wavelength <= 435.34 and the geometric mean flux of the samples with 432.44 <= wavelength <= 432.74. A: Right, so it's 21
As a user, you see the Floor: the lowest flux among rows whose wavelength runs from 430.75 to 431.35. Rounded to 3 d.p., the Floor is 6.510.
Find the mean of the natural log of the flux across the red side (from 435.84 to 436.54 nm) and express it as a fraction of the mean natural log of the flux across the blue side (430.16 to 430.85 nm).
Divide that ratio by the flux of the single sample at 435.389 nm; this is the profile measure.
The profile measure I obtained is 0.116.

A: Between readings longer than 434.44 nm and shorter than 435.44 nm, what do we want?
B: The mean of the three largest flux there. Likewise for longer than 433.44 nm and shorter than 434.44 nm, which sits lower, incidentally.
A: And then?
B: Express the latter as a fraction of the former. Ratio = 1.0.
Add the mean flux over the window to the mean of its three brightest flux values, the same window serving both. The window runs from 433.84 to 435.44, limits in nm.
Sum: 25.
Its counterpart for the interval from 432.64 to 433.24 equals 26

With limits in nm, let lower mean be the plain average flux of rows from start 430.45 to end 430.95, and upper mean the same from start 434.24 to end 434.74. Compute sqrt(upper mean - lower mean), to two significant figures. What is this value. 2.4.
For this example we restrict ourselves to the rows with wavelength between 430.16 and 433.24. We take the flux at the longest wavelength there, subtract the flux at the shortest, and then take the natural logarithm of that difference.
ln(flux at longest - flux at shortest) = 1.9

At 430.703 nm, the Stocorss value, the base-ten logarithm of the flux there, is 0.82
